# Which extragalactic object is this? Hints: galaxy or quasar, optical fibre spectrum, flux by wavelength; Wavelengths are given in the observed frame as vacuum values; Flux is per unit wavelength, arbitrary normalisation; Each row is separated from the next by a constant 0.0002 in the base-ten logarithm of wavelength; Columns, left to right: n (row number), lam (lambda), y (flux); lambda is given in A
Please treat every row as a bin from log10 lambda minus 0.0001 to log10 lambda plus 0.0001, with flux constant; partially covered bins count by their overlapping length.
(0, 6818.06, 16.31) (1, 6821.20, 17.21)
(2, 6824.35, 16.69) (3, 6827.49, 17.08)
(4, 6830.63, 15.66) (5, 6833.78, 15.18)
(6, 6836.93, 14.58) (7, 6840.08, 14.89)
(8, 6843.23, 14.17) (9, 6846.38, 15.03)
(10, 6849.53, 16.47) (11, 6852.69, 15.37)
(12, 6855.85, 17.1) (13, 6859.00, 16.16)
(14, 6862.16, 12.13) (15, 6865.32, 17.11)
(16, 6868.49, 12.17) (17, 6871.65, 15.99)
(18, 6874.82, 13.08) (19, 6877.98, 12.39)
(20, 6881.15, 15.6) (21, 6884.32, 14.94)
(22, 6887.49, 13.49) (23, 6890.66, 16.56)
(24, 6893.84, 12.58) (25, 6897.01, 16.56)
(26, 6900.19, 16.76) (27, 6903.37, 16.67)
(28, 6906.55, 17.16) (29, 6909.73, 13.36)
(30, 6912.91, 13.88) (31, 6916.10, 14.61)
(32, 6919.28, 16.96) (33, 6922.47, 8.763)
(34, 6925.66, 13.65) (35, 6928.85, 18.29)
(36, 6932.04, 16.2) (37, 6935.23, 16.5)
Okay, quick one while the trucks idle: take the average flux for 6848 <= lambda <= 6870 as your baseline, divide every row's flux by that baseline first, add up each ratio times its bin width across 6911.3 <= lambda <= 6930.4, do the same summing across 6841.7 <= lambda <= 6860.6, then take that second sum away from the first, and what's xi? -1.5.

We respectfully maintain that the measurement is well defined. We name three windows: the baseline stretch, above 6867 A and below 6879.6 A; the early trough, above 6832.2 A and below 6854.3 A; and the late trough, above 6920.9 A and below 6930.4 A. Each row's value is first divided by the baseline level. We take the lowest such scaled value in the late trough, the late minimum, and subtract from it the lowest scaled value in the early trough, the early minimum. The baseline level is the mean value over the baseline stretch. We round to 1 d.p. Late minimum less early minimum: -0.4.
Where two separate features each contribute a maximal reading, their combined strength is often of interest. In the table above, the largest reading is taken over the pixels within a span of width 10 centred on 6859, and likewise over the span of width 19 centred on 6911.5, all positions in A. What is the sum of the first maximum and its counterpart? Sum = 34.3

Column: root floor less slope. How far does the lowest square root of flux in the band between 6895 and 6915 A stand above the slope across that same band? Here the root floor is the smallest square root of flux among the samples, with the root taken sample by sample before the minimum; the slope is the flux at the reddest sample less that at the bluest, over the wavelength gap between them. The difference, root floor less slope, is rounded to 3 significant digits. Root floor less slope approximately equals 3.82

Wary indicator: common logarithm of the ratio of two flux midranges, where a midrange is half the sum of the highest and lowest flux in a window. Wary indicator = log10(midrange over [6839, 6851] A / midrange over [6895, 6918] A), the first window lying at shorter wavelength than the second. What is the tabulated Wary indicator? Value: 0.00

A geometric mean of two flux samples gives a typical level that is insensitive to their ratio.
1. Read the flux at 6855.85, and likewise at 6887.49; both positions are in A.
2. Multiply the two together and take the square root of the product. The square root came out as 15.2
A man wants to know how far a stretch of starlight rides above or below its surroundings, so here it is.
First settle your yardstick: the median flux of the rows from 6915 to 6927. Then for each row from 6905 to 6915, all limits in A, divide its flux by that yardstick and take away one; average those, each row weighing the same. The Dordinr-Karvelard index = 0.05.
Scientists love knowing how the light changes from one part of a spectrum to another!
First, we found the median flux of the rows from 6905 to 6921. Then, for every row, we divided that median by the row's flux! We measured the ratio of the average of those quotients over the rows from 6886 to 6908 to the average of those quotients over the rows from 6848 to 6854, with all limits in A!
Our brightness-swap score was 1.03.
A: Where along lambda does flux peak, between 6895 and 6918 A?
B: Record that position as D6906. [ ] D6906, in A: 6906.55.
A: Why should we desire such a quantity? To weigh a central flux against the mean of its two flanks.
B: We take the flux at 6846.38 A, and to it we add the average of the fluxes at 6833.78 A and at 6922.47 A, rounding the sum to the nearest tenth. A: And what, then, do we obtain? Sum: 27.0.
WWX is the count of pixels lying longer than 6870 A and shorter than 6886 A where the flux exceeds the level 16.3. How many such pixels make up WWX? 0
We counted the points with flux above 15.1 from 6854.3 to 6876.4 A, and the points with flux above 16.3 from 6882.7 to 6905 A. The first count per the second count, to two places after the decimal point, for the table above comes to 1.00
